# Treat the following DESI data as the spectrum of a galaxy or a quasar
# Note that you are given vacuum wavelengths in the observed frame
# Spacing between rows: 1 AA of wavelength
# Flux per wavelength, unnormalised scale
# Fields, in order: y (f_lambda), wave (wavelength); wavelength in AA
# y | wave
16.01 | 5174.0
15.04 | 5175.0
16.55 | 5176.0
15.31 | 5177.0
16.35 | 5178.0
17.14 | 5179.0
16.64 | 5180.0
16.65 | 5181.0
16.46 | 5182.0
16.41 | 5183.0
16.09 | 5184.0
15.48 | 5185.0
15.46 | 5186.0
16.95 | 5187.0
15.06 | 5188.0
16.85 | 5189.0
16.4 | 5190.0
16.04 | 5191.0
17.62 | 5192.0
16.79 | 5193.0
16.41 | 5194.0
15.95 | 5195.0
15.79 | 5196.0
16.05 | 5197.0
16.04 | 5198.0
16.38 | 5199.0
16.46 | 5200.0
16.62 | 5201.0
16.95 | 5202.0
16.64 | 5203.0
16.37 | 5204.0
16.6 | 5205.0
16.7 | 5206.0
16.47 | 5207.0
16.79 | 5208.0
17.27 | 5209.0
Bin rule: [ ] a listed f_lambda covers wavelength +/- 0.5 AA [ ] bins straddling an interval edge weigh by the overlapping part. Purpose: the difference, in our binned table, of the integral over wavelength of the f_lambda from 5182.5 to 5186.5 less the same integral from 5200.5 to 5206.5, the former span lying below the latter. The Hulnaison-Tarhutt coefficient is -36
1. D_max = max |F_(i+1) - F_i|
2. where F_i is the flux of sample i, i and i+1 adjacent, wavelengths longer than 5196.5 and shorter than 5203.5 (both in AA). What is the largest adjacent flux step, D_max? 0.3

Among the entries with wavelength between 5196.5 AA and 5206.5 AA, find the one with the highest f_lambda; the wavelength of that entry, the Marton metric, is 5202.0 AA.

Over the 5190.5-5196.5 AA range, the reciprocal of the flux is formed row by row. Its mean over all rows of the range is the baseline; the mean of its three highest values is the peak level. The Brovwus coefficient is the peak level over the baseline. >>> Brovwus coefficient 1.03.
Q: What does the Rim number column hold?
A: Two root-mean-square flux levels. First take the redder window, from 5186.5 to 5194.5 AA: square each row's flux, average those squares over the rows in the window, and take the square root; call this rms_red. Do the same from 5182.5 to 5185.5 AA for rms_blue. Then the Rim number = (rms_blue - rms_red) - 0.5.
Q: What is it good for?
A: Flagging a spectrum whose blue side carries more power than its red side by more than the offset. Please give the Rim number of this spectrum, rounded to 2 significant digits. -1.0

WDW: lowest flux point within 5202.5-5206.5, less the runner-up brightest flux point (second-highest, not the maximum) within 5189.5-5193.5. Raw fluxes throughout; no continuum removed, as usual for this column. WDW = -0.42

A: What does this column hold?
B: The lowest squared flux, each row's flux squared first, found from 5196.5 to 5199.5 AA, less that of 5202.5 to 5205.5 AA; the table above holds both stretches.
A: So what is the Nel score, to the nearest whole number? -11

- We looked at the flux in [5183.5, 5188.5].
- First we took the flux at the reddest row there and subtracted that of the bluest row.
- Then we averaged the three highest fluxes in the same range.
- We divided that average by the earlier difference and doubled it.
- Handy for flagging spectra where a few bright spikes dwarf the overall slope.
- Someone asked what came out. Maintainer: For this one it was -31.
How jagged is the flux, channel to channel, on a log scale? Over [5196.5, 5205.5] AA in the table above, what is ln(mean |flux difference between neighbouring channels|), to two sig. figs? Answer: -1.5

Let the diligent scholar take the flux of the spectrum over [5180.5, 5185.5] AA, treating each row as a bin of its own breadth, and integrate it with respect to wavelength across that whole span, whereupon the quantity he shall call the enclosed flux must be 81.1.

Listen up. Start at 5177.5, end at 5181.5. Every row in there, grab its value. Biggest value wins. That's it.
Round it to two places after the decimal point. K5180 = 17.14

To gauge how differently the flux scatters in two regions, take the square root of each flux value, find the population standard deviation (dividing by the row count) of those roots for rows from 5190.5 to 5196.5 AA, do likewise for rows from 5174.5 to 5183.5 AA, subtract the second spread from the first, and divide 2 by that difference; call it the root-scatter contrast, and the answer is -703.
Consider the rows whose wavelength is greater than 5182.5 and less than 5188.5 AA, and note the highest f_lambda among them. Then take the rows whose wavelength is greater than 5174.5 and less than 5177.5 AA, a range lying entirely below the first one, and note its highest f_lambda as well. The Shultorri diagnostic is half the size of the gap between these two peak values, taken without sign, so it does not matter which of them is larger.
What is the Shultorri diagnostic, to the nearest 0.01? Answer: 0.20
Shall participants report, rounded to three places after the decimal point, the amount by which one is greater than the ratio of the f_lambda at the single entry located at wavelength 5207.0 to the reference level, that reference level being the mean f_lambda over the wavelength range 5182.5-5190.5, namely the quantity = -0.024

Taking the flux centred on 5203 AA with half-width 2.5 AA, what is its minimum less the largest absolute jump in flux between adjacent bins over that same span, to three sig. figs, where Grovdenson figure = 16.0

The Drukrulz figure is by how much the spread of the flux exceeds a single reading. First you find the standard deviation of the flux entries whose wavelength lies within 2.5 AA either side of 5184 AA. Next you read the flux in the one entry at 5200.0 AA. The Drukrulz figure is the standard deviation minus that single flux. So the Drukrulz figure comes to -16.0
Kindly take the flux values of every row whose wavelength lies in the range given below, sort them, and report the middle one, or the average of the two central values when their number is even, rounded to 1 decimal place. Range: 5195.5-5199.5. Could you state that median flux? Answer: 16.0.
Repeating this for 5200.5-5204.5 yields 16.6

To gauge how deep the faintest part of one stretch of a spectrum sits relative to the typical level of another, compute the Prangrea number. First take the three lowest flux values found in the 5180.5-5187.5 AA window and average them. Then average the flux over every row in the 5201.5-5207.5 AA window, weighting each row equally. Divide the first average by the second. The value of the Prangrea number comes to 0.94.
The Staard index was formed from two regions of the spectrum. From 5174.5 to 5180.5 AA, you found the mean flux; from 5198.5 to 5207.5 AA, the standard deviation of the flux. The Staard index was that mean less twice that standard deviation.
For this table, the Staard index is 15.8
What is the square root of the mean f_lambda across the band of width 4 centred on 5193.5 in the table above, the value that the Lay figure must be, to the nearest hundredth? 4.09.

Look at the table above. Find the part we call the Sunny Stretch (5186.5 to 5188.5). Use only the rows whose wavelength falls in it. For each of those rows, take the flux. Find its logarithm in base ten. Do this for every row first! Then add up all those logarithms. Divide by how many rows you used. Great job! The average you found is 1.203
